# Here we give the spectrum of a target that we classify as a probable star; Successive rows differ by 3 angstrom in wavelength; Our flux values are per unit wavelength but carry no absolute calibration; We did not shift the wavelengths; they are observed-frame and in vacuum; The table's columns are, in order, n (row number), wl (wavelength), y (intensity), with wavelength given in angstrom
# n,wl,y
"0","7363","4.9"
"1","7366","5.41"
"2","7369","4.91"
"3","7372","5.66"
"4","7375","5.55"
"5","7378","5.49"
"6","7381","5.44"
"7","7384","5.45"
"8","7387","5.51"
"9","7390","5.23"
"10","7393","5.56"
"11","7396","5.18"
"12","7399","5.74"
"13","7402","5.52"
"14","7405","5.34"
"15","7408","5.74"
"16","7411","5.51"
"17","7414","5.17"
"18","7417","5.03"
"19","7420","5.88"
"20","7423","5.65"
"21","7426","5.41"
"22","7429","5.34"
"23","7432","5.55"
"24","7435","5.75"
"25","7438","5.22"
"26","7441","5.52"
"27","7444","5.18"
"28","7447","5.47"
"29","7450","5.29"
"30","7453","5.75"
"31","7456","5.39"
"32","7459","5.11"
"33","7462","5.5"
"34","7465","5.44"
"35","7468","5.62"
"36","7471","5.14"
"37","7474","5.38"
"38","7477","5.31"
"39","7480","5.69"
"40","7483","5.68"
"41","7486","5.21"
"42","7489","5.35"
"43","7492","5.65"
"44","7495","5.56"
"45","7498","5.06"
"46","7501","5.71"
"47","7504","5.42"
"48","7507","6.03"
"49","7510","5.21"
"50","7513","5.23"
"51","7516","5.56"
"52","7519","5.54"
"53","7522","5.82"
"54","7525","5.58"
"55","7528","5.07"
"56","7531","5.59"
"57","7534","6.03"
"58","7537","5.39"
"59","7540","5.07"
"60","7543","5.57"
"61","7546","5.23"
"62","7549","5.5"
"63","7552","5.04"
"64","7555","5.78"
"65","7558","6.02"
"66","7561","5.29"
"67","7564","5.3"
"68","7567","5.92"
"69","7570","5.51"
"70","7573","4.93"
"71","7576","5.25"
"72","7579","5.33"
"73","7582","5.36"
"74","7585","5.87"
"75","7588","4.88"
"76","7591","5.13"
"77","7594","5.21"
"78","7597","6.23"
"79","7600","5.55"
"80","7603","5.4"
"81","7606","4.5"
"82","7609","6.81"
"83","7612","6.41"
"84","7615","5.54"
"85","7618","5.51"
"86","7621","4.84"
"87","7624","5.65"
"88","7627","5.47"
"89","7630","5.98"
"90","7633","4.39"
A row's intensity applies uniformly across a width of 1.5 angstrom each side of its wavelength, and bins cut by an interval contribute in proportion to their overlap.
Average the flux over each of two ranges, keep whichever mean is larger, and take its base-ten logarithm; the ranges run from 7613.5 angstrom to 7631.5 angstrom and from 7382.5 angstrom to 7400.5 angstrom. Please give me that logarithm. 0.740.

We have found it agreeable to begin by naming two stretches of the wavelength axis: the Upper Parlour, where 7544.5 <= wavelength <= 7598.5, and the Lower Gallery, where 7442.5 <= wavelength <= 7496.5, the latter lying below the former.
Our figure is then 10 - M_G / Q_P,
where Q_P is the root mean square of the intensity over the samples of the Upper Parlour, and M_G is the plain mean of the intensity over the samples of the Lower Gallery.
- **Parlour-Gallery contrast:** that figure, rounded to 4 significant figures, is 9.003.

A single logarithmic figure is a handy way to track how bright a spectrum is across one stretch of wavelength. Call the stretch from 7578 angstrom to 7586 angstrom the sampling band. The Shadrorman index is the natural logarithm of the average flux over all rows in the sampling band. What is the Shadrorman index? 1.71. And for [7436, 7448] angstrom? 1.68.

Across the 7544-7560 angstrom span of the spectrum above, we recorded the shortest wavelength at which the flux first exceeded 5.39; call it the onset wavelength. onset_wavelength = 7549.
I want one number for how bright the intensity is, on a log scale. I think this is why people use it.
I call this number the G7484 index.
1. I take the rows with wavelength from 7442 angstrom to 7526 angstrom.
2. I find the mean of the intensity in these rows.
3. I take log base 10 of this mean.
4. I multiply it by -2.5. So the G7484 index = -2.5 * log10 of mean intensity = -1.843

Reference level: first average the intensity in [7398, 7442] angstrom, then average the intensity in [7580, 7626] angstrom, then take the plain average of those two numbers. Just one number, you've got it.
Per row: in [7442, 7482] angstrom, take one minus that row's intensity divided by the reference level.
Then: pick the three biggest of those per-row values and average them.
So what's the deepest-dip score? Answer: 0.066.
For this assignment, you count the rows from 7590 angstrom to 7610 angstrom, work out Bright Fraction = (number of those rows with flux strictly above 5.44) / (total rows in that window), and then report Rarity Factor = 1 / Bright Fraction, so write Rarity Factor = 2.33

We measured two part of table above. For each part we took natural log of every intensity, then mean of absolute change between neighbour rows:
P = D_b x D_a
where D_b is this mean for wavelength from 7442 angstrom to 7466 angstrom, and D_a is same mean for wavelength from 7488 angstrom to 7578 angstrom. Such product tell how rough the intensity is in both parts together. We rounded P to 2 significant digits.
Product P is 0.0040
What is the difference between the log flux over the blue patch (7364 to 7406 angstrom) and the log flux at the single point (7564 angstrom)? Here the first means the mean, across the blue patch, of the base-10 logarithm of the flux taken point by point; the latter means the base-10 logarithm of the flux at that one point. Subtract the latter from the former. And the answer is 0.010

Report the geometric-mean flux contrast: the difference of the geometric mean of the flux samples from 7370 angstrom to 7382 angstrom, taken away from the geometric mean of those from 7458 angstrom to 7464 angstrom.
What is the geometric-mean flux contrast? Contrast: -0.23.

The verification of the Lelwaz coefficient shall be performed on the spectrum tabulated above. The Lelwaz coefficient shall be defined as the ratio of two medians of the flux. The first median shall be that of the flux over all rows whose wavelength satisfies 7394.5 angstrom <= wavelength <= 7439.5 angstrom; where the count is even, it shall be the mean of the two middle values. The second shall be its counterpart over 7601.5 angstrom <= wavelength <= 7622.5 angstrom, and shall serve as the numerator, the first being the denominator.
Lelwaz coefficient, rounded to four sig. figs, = 1.000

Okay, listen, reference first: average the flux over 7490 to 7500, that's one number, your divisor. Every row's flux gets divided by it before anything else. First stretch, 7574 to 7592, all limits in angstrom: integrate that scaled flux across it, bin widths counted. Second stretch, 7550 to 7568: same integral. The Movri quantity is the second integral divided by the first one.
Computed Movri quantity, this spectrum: 1.05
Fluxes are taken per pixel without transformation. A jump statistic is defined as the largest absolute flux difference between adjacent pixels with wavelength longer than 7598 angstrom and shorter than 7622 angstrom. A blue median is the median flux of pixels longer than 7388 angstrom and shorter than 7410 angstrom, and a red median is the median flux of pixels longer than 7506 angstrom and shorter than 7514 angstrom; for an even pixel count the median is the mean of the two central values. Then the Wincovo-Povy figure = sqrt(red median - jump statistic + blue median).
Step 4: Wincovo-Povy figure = 2.905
